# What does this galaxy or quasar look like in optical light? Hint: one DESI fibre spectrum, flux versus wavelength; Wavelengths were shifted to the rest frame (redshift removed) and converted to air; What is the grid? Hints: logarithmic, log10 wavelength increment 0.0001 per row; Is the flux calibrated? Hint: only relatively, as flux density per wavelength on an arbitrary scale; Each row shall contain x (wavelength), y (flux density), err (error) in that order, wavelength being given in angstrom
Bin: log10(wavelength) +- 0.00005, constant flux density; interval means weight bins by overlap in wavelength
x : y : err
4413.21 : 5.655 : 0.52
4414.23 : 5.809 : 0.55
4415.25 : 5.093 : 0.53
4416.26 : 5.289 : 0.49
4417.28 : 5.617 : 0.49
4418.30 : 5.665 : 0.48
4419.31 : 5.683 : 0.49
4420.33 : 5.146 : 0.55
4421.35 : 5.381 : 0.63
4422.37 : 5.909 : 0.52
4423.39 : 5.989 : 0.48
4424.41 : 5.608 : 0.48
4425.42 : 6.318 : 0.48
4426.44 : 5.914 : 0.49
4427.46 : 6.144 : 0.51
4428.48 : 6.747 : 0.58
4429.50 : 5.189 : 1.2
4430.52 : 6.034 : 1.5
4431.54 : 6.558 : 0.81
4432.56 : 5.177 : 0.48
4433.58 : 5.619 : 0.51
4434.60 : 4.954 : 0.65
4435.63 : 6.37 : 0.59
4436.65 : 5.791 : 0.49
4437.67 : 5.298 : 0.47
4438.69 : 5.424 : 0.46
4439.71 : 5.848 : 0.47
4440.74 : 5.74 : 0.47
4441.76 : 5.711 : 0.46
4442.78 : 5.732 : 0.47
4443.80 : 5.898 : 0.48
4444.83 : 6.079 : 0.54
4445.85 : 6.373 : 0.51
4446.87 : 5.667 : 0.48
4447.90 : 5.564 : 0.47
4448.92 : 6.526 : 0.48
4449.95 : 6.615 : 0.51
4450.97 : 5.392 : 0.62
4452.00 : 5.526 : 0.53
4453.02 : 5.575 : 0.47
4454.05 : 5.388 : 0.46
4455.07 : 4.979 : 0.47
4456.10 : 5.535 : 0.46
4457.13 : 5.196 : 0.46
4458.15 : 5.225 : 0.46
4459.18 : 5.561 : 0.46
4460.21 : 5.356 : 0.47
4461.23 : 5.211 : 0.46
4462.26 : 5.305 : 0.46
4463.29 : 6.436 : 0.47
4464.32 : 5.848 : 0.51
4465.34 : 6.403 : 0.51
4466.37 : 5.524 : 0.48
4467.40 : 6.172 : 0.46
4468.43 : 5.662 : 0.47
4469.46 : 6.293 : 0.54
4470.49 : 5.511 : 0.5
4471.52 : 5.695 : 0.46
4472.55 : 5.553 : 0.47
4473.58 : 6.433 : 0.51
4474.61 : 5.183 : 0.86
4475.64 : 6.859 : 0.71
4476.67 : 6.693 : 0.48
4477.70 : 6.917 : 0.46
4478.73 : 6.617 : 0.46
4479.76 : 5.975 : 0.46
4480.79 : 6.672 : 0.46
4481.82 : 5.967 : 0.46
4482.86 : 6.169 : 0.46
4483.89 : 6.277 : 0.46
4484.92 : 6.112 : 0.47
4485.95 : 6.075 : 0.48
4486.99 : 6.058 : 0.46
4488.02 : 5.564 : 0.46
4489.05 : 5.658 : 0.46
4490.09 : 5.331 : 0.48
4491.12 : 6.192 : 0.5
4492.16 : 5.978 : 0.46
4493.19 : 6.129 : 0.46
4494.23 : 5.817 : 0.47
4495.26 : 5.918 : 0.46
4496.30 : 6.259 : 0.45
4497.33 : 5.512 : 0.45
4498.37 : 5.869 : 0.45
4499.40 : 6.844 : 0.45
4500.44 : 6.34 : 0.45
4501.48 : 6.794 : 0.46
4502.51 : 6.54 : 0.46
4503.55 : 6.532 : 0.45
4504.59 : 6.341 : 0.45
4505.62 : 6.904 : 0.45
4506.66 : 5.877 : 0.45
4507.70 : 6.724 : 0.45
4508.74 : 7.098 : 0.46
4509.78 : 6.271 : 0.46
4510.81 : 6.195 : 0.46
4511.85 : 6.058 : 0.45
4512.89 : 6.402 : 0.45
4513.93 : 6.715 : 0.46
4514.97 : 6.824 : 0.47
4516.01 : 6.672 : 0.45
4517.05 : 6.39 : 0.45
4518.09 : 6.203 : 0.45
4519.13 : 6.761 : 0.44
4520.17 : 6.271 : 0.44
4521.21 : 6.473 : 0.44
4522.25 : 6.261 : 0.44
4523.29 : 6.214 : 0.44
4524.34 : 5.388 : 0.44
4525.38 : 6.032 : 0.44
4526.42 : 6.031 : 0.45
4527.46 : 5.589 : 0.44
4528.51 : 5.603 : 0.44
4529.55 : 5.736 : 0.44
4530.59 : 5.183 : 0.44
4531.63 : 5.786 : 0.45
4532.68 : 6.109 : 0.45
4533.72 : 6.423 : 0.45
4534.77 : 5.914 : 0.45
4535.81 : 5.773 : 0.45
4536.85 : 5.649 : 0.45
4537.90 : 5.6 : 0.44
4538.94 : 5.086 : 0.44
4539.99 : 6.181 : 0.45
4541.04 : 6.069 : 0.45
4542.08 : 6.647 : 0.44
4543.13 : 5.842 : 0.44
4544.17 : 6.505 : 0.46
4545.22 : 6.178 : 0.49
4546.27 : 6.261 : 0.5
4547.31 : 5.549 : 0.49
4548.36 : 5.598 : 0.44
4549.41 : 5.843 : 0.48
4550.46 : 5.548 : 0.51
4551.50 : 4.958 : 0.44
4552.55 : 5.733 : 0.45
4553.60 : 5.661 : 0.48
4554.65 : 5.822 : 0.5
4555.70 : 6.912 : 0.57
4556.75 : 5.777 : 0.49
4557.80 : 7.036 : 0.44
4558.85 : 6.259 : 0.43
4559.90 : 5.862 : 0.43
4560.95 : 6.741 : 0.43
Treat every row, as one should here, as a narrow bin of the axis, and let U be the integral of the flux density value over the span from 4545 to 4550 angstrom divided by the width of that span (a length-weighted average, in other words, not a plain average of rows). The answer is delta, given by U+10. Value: 15.9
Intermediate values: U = 5.9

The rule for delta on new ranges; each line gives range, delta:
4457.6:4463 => 15.4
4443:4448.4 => 15.9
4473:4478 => 16.4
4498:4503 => 16.5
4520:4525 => 16.1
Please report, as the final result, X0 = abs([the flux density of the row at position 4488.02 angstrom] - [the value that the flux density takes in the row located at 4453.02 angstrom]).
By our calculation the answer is 0.0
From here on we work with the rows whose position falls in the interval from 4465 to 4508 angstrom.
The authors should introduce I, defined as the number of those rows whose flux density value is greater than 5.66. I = 34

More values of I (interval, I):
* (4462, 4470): 6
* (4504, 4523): 18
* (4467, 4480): 10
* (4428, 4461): 15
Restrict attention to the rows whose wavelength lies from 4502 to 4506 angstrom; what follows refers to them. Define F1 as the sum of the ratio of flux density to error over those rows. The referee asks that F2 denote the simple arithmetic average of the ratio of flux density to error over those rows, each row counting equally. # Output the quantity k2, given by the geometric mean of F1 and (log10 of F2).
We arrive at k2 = 8.2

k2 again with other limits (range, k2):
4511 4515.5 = 8.1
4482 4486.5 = 7.7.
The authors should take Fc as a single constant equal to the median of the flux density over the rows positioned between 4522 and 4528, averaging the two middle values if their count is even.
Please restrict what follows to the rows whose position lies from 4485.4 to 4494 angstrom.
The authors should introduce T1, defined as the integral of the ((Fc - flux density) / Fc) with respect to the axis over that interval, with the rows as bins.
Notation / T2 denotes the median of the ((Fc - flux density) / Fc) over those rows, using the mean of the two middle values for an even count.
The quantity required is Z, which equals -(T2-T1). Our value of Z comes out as 0.22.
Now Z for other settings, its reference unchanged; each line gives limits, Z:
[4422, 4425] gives 0.07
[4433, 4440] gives 0.43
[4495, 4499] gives 0.05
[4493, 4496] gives 0.02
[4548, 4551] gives 0.11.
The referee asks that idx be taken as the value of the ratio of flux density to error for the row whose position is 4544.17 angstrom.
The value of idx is 14.1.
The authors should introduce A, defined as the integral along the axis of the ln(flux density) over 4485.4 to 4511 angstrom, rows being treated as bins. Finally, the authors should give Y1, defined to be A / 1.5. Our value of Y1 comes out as 31.1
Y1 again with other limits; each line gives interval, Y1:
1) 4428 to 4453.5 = 29.9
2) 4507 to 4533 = 31.6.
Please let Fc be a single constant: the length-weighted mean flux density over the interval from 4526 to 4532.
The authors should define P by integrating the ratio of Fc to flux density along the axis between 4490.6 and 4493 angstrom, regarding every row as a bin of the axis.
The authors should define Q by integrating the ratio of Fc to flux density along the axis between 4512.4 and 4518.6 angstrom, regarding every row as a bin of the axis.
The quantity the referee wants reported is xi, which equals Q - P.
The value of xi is 3.1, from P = 2.2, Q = 5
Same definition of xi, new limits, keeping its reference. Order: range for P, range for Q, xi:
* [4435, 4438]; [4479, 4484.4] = 2.0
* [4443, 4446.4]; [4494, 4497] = -0.3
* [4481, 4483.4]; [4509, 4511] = -0.4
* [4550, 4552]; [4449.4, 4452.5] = 0.8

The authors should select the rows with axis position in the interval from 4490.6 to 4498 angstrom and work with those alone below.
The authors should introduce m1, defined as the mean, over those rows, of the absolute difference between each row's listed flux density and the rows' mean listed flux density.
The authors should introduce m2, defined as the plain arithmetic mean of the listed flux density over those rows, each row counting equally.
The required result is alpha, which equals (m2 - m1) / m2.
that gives 0.97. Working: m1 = 0.2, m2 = 5.97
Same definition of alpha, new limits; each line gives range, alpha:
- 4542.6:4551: 0.95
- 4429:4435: 0.91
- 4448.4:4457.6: 0.93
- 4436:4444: 0.97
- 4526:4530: 0.97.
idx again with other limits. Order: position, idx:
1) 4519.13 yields 15.4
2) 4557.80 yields 16.0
